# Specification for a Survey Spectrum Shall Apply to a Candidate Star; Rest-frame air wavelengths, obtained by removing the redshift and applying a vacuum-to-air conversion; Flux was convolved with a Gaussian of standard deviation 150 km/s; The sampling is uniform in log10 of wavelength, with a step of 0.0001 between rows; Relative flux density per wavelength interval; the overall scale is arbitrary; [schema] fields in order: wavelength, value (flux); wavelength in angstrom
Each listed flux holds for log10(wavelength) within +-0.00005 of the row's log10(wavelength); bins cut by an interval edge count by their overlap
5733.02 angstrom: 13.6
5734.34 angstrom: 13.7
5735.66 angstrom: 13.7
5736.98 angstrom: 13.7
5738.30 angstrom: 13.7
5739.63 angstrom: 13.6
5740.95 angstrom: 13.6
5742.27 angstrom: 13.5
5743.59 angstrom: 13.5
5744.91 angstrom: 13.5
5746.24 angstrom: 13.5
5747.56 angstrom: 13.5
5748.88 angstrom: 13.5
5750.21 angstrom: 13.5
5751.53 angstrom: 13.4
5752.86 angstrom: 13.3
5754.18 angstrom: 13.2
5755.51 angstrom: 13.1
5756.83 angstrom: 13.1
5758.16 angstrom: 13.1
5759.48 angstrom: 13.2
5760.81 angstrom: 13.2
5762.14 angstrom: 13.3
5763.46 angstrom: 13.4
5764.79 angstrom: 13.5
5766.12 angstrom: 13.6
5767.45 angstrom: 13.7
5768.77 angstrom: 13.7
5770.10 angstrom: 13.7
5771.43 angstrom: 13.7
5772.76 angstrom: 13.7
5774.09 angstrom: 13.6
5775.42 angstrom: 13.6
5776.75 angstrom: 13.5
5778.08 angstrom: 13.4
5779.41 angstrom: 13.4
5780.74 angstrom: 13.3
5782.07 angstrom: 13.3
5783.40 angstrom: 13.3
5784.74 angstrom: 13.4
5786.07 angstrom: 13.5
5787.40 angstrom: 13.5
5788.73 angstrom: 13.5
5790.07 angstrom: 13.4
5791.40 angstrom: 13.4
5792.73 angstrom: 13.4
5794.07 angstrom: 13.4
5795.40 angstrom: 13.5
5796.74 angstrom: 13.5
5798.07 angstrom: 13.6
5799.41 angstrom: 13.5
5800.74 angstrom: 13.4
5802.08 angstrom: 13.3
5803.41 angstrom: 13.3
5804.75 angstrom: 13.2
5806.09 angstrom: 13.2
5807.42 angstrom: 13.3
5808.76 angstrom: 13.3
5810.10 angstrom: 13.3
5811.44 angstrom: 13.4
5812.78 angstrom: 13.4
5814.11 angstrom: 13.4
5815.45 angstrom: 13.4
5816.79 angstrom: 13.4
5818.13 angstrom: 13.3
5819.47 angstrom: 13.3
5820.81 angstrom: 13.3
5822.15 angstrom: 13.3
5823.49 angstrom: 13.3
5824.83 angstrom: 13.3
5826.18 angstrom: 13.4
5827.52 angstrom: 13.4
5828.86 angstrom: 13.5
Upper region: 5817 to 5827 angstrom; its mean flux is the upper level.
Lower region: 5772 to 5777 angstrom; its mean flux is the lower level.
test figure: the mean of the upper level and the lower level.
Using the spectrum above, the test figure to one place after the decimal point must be 13.5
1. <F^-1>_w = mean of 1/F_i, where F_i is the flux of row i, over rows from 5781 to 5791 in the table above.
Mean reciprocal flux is 0.0746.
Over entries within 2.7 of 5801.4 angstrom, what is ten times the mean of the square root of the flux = 36.6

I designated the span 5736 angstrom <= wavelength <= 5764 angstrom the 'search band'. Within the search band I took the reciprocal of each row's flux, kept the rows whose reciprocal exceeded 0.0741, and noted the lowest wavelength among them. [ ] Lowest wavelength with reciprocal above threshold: 5751.53 angstrom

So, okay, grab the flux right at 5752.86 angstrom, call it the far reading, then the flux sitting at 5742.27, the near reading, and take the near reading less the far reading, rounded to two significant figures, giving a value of 0.20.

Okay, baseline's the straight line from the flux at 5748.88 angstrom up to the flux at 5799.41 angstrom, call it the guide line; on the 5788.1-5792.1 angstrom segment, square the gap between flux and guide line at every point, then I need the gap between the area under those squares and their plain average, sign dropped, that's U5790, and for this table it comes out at 0.02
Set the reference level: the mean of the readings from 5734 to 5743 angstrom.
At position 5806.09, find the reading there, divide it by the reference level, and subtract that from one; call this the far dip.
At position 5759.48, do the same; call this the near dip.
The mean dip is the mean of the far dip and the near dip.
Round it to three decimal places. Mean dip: 0.032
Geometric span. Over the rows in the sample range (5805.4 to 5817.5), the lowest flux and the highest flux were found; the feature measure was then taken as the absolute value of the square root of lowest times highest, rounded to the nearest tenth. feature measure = 13.3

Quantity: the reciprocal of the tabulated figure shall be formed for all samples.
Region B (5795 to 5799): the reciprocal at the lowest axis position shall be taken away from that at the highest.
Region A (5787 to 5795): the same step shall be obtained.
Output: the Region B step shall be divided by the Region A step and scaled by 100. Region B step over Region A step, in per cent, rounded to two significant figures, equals -99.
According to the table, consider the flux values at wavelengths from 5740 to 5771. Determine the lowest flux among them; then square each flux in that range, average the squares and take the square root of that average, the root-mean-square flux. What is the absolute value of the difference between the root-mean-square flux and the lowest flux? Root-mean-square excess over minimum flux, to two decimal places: 0.32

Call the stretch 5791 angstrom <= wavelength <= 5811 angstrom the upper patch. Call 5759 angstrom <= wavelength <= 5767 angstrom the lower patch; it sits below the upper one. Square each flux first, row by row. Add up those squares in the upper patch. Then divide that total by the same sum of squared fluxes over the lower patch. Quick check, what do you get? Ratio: 2.5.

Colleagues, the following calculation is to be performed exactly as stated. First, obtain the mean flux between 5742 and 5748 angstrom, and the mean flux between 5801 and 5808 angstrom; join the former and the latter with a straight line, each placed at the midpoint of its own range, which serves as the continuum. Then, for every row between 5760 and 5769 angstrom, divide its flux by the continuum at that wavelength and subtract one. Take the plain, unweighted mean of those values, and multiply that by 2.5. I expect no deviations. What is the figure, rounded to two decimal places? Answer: 0.01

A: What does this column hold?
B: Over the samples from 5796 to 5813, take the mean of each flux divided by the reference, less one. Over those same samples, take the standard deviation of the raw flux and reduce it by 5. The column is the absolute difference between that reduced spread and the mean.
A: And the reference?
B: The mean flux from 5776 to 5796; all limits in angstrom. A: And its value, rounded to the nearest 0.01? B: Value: 4.88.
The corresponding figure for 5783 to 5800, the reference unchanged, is 4.93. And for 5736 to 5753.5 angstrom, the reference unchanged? 4.90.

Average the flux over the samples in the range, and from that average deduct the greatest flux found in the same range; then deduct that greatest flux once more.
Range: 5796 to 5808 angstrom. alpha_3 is -13.8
